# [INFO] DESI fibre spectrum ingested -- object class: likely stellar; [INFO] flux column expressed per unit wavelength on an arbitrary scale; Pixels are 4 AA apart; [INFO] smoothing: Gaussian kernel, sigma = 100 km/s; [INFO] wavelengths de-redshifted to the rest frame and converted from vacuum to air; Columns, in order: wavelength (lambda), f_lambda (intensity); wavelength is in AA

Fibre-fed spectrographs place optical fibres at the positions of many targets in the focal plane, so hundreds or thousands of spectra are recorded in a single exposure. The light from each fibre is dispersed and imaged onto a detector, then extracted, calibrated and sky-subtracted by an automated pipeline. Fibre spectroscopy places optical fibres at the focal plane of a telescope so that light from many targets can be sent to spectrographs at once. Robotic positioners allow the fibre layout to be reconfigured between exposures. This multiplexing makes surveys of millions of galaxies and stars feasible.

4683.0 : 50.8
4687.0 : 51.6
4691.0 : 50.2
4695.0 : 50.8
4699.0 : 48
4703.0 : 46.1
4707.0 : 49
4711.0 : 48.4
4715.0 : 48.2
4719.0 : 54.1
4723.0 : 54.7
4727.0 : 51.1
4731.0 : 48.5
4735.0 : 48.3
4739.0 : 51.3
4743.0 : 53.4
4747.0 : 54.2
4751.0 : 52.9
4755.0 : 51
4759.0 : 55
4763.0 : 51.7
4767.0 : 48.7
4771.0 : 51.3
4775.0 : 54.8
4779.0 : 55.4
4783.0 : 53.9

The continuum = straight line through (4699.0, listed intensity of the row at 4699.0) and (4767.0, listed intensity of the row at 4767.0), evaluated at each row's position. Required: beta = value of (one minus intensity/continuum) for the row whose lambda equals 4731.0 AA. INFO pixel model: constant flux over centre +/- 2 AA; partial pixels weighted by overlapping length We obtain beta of 0.00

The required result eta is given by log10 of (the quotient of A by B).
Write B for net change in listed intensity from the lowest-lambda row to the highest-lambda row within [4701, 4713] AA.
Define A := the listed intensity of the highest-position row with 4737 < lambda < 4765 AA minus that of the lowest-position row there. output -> -0.8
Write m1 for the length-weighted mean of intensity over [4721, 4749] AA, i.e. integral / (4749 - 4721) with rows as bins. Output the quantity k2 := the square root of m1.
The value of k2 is 7.19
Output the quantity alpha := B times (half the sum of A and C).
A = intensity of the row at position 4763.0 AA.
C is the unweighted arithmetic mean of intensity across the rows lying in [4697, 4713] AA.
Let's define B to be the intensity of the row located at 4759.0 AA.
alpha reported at 2738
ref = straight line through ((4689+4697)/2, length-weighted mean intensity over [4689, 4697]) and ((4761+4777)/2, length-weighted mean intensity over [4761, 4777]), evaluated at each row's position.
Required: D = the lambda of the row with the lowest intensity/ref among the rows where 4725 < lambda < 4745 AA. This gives 4735.0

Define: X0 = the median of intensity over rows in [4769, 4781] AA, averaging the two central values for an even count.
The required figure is 55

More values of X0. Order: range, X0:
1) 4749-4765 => 52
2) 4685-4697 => 51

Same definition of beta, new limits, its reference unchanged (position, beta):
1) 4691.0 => -0.05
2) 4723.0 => -0.13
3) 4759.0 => -0.13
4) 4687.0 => -0.08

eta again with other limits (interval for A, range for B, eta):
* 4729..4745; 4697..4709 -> 0.7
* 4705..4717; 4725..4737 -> -0.5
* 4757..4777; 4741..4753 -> -0.4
